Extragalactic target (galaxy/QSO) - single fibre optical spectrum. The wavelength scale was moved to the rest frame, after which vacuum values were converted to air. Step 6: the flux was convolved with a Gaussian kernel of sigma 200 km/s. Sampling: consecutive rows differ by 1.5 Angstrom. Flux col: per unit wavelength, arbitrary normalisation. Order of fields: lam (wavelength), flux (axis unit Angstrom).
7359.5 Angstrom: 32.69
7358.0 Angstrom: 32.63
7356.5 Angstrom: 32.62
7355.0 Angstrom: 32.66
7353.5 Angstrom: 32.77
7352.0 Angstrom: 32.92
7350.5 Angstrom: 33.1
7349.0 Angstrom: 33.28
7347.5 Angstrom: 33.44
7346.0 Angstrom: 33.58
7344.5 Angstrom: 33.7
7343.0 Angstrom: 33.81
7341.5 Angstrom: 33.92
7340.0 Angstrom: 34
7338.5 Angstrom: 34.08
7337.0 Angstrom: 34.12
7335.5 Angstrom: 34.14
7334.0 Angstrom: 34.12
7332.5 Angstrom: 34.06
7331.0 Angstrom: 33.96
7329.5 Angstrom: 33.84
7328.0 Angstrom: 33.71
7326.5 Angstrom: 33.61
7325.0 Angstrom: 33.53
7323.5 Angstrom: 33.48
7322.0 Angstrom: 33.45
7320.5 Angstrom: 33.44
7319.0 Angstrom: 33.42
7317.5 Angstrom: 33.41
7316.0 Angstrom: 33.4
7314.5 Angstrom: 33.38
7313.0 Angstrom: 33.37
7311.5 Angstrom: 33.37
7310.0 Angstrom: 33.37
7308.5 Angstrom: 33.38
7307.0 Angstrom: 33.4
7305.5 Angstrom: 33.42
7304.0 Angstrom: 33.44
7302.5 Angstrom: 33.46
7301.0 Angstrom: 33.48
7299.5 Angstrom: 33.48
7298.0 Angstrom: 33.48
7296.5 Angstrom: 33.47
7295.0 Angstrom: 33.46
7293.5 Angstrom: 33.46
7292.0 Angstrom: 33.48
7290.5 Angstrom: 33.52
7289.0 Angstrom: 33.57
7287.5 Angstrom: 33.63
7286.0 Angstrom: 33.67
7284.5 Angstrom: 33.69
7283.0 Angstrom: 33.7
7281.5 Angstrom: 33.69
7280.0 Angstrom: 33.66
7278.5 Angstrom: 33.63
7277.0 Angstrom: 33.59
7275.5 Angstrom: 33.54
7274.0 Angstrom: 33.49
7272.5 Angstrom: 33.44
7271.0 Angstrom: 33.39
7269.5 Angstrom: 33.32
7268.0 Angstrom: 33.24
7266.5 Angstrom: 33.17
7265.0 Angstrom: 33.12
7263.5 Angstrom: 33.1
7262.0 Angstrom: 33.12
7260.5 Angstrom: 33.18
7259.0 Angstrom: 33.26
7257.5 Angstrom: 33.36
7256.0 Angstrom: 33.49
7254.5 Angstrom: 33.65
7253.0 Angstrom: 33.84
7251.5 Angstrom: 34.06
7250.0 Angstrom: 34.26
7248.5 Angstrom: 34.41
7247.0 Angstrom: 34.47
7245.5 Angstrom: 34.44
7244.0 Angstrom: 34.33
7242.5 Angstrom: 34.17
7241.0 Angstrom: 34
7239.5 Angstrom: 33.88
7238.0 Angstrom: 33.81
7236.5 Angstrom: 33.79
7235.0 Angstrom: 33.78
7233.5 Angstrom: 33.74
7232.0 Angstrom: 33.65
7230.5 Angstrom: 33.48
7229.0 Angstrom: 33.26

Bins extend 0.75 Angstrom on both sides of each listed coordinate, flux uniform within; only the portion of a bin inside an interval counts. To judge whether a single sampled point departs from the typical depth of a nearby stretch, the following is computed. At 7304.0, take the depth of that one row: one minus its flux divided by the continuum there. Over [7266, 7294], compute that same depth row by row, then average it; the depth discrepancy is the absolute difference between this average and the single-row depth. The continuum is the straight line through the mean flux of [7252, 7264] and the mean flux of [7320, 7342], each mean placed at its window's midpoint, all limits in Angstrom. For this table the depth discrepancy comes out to 0.0068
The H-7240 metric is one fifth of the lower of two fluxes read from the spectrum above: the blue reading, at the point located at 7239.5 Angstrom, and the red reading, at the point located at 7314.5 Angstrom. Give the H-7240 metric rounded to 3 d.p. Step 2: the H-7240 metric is 6.676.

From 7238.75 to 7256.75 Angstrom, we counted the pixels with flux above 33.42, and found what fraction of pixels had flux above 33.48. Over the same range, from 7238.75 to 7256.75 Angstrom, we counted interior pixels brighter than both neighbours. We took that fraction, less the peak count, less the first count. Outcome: -12.0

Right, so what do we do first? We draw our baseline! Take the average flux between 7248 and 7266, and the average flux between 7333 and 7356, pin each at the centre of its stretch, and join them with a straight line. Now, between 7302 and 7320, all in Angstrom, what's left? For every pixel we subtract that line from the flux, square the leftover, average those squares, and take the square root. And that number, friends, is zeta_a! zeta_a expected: 0.17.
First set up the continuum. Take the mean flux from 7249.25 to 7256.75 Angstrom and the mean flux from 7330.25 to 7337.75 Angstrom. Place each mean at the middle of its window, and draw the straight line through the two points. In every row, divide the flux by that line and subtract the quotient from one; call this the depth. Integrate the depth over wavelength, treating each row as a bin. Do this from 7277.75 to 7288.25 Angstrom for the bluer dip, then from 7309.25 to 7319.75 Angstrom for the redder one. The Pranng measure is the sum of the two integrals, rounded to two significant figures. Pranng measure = 0.28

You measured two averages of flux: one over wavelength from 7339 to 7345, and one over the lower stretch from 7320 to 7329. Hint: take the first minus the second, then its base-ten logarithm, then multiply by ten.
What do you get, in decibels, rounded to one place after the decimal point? -4.9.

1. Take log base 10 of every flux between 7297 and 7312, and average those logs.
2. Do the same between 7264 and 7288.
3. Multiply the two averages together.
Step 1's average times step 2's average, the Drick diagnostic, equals 2.324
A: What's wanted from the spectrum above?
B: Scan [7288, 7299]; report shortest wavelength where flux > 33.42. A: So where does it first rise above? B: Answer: 7289.0 Angstrom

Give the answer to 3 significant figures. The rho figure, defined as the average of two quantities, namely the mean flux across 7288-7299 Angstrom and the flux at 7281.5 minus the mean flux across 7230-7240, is 16.7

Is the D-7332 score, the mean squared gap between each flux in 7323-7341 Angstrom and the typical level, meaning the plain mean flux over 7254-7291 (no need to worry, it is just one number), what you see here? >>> 0.25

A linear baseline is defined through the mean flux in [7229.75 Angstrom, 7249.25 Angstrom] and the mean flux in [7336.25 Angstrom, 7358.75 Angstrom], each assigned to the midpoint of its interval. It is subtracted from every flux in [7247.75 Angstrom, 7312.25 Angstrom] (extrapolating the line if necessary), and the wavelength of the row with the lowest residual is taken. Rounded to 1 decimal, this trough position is 7263.5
